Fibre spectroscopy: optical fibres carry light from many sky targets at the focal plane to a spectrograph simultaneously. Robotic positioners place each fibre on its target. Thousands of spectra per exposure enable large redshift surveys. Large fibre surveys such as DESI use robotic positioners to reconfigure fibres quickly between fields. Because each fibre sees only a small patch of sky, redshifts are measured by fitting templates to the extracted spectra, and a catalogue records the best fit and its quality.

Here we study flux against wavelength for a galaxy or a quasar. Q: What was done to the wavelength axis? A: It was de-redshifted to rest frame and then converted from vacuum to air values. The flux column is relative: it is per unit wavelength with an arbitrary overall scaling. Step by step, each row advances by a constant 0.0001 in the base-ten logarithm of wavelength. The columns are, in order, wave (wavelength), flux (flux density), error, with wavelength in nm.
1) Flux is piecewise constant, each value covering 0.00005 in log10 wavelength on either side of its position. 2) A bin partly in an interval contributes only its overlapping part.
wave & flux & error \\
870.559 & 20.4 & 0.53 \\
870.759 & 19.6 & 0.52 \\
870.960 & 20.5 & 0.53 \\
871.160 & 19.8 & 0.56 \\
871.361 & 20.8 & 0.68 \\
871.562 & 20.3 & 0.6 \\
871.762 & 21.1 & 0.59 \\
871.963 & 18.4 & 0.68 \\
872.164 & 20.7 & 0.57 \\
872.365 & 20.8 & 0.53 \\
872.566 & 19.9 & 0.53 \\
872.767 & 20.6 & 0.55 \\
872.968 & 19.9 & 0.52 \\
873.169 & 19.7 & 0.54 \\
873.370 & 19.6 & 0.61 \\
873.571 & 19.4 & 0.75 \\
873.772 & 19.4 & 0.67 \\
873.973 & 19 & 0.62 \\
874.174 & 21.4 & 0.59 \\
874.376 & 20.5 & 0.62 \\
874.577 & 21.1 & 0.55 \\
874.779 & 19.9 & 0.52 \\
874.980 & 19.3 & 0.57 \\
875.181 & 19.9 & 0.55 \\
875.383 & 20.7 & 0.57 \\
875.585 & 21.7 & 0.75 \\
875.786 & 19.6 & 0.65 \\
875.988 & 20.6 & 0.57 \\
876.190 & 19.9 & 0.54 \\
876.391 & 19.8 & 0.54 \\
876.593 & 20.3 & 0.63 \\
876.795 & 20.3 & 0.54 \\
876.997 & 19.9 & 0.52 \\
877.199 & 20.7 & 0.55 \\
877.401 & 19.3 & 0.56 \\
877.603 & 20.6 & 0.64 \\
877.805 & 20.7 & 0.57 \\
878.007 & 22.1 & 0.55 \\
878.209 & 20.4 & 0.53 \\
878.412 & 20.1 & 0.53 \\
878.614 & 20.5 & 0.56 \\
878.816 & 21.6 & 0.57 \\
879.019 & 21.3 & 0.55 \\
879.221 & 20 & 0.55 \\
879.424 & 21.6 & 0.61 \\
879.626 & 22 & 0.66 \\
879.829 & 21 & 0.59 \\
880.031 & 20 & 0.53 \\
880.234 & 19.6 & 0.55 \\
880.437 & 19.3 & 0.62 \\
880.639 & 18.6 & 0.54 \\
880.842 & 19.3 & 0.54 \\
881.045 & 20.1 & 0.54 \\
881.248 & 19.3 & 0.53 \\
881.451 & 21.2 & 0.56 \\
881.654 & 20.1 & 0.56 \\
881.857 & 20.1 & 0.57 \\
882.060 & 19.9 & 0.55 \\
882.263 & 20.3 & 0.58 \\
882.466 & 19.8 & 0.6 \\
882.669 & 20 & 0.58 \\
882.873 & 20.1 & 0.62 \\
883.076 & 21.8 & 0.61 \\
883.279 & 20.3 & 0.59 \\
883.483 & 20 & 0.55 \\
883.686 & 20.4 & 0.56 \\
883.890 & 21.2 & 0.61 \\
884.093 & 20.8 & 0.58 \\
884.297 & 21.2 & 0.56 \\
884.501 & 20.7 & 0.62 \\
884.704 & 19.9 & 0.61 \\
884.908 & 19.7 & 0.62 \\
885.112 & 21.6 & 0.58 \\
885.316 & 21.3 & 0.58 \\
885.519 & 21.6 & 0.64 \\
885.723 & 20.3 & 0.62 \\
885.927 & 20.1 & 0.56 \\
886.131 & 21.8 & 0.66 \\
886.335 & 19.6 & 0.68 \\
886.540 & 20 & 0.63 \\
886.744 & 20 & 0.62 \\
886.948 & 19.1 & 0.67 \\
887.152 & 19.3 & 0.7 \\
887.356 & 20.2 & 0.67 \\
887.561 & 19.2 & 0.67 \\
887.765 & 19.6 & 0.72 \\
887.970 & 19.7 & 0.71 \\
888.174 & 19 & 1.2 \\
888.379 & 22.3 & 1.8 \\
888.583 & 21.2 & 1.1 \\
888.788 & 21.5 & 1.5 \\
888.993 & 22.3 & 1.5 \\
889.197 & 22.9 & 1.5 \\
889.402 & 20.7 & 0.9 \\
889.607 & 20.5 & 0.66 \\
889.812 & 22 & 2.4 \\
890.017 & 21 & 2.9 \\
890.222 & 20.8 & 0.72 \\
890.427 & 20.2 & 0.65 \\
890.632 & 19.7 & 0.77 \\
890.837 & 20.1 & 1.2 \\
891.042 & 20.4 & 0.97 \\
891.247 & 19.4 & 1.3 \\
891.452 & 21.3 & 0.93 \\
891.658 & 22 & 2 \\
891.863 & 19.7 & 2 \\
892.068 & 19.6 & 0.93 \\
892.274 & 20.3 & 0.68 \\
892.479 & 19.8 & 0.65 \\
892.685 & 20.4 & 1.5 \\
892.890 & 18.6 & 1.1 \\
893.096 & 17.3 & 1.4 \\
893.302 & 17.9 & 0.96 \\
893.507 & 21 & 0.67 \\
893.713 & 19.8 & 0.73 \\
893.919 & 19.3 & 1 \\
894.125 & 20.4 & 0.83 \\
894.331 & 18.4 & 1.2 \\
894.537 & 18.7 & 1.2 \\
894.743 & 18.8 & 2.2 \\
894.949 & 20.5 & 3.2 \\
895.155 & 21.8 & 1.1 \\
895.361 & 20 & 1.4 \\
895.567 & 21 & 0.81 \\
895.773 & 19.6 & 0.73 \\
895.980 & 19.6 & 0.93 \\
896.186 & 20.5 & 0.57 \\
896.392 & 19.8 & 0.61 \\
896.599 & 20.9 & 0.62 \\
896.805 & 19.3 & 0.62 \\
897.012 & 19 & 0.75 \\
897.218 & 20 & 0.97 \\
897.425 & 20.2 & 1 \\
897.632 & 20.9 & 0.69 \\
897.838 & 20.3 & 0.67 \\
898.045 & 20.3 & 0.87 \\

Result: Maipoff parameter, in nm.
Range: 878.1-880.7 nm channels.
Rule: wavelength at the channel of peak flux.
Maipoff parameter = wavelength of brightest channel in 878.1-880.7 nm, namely 879.626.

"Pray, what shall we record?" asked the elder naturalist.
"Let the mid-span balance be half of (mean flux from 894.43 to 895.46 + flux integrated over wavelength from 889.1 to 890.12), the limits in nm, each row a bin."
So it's 20.9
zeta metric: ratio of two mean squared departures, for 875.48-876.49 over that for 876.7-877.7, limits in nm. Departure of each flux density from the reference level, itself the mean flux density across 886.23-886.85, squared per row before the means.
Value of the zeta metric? 2.3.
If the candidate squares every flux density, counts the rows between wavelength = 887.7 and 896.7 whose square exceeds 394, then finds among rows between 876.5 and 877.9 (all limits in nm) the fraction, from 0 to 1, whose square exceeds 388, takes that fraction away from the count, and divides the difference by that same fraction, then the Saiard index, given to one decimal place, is 28.2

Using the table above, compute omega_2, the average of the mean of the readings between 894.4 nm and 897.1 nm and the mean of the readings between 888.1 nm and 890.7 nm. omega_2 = 20.5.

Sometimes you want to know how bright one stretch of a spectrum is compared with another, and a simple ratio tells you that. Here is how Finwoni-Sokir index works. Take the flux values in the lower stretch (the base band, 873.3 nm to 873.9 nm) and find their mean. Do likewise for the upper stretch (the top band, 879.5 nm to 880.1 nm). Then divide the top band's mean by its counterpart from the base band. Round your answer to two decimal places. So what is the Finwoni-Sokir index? 1.08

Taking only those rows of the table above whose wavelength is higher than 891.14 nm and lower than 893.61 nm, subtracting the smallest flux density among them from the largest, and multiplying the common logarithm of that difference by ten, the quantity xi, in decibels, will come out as 6.7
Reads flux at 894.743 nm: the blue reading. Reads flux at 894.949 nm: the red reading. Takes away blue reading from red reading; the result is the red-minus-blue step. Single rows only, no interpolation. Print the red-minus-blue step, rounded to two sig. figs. 1.7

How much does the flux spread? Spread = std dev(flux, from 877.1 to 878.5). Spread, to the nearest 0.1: 0.8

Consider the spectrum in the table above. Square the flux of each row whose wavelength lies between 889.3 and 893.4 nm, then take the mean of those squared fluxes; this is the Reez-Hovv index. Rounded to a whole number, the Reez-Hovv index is 405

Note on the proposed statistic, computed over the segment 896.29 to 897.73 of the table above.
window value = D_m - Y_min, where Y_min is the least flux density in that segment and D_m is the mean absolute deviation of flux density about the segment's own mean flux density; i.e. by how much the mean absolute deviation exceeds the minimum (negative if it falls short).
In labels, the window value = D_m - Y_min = -18.4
